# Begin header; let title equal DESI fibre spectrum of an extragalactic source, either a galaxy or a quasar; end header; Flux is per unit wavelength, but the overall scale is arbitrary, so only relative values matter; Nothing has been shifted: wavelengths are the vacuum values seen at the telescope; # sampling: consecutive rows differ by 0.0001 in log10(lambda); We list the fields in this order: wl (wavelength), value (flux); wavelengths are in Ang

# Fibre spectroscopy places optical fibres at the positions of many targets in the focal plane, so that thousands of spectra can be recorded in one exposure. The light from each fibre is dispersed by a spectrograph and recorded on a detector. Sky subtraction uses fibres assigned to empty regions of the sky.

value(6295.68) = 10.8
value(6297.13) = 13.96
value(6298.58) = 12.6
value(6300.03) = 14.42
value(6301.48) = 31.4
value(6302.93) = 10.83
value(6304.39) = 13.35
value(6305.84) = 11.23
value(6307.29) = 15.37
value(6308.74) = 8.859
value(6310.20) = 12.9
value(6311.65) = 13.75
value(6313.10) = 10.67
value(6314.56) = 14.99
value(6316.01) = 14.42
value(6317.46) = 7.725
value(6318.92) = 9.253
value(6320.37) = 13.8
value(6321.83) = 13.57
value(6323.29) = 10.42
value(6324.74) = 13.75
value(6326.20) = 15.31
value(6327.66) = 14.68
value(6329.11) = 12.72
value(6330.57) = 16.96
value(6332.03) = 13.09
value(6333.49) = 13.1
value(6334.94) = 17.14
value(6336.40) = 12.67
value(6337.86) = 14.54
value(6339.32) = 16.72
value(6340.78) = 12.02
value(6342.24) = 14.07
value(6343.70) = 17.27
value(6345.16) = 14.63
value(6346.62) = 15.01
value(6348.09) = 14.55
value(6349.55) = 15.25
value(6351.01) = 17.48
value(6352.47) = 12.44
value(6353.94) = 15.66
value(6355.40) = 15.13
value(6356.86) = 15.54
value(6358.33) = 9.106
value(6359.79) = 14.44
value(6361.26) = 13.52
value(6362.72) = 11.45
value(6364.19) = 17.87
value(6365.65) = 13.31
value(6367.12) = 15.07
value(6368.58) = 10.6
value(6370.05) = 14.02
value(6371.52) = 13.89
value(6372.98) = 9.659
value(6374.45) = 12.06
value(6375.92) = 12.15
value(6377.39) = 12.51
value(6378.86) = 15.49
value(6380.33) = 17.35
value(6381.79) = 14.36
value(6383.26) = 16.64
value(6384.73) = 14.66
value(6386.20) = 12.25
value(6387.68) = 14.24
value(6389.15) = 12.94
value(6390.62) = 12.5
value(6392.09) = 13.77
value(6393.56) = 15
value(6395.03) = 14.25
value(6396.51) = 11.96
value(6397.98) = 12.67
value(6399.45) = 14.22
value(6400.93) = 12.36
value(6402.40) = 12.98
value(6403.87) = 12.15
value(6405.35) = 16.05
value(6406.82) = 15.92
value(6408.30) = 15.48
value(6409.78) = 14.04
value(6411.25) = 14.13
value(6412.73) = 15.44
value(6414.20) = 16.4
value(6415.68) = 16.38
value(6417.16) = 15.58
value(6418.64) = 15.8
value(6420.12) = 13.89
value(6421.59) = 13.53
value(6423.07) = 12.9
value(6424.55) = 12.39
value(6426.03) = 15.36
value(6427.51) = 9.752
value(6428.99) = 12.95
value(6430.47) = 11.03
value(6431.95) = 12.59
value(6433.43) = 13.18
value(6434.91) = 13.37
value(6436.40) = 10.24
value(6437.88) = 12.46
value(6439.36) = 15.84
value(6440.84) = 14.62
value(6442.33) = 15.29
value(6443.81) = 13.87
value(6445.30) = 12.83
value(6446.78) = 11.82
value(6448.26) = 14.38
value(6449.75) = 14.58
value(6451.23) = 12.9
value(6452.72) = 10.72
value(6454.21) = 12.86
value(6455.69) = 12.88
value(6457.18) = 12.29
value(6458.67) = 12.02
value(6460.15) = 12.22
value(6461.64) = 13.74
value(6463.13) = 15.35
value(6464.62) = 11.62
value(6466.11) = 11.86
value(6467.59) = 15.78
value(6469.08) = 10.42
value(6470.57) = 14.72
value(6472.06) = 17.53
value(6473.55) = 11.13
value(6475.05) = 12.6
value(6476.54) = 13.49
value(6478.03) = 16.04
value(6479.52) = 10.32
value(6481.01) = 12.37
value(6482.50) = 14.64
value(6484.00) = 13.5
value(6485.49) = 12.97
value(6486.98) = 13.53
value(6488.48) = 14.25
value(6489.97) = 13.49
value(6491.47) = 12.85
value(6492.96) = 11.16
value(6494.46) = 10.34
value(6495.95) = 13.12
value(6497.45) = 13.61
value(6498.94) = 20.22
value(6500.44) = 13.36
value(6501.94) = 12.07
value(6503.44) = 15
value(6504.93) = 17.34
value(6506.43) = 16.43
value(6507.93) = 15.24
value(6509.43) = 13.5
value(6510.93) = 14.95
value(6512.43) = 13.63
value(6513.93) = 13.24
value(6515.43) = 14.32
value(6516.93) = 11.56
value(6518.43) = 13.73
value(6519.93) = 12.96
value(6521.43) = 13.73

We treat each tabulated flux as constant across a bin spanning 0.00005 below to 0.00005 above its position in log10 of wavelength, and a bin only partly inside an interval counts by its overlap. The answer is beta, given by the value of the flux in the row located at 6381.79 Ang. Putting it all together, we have 14.36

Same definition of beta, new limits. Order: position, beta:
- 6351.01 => 17.48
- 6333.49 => 13.1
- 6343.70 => 17.27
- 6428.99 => 12.95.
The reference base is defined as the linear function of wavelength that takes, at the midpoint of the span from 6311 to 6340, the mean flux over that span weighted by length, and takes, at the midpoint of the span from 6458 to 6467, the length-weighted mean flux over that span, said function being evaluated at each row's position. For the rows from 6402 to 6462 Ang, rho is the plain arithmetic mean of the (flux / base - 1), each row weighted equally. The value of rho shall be 0.04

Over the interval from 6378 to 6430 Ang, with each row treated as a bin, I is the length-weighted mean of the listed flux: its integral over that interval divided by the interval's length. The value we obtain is 14.15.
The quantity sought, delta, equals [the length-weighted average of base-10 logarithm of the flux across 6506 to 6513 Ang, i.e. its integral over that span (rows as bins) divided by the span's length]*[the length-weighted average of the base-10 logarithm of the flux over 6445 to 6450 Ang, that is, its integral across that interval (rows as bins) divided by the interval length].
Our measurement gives 1.31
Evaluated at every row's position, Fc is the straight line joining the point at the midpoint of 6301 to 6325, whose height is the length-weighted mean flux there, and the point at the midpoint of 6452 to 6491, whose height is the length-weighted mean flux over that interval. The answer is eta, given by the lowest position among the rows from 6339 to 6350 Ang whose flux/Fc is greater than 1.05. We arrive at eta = 6339.32 Ang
